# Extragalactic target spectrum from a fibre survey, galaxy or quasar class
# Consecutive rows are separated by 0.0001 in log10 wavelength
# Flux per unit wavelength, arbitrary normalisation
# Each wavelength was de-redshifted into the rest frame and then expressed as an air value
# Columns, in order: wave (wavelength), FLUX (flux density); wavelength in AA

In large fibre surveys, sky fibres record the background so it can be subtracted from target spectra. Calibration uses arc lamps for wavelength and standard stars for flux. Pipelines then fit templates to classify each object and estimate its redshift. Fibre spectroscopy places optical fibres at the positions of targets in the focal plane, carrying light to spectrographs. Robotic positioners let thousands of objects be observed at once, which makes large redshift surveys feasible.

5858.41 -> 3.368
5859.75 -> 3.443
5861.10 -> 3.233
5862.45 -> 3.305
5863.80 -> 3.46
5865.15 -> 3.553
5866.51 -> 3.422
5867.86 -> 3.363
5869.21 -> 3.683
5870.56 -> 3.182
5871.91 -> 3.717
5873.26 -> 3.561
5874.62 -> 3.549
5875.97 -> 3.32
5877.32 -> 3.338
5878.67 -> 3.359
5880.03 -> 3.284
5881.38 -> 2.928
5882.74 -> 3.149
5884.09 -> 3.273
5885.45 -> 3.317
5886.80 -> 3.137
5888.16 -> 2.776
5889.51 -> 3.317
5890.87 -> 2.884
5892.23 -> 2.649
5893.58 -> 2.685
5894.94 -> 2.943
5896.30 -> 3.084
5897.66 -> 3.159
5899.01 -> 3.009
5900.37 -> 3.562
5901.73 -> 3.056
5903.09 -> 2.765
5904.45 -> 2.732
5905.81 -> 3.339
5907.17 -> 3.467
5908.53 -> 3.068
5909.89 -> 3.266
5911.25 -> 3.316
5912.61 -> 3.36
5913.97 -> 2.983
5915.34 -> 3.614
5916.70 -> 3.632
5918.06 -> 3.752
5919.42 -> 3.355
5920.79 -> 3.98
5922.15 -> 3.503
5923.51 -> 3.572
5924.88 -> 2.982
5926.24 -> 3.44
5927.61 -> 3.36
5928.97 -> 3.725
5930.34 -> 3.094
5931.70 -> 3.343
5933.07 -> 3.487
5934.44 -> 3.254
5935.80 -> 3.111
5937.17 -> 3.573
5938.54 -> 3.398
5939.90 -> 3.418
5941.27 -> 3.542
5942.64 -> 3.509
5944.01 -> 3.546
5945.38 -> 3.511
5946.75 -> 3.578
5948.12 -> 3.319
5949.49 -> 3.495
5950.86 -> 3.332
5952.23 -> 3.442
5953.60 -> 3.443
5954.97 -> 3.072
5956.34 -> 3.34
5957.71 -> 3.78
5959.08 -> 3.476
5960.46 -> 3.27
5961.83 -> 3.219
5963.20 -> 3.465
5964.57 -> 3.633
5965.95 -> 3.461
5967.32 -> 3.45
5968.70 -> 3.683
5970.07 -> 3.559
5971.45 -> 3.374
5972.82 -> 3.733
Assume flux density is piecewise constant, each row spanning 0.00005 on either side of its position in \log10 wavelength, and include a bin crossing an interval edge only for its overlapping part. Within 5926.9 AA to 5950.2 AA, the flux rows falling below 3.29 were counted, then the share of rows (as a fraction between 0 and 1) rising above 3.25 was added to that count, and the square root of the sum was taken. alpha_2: 2.0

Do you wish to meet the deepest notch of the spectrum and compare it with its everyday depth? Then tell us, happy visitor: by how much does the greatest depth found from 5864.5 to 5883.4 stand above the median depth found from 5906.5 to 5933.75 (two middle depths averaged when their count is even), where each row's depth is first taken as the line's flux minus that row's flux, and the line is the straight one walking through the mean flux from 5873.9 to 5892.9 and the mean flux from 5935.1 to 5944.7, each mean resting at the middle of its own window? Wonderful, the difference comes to 0.28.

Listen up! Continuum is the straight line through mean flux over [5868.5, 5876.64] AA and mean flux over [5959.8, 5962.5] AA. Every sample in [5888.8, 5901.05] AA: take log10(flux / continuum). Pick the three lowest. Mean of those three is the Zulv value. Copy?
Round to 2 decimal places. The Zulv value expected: -0.10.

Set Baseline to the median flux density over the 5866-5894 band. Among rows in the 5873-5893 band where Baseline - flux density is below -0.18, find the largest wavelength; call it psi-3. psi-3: 5874.62 AA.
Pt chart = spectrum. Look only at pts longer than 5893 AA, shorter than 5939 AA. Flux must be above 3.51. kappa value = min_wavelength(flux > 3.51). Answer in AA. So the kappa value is 5900.37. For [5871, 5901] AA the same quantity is 5871.91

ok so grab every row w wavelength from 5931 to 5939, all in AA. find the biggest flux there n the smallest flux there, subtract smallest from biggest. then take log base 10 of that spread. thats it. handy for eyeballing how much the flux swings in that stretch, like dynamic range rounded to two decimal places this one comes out -0.34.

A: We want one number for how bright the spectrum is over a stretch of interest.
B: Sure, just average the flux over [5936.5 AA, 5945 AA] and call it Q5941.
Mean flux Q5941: 3.50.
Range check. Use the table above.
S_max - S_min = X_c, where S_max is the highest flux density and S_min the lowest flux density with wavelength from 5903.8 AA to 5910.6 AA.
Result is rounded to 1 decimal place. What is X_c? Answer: 0.7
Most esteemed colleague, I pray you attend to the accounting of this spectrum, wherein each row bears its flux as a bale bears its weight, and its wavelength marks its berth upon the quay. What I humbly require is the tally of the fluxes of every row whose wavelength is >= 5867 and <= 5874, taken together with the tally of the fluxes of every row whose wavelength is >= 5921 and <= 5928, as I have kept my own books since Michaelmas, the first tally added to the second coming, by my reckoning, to 34.4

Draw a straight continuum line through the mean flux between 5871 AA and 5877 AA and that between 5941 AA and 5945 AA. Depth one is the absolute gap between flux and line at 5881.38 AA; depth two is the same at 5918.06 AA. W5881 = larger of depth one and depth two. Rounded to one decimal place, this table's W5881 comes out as 0.6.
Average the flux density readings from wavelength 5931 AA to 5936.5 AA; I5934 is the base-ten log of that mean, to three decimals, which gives 0.518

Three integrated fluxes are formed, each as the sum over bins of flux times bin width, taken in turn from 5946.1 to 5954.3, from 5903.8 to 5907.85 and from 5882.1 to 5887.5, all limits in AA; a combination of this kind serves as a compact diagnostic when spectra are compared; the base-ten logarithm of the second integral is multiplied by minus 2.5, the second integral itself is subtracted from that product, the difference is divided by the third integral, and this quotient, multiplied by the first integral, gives -25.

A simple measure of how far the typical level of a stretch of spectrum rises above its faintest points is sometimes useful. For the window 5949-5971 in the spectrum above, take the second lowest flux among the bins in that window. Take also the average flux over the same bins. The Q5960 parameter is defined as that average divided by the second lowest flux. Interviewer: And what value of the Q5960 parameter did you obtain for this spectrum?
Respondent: 1.07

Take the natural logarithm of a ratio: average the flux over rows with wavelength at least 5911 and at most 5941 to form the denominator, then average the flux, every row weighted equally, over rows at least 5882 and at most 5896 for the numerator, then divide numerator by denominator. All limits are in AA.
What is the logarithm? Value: -0.13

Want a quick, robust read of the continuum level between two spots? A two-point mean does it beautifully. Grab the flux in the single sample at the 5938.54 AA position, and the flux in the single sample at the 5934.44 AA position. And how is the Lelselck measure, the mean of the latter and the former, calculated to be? 3.33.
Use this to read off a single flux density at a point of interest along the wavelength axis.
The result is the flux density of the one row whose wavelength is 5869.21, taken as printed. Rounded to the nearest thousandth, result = 3.683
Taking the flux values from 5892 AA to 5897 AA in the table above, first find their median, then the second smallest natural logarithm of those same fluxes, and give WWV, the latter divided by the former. 0.351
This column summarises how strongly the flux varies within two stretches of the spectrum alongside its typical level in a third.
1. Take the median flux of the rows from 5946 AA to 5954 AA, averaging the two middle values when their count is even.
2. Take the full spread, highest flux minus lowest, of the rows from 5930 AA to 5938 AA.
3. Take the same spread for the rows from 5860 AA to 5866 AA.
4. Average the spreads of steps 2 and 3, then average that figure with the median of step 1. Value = 1.92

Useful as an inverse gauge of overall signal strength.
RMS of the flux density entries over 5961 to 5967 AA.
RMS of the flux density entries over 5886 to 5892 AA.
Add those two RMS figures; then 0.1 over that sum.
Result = 0.0154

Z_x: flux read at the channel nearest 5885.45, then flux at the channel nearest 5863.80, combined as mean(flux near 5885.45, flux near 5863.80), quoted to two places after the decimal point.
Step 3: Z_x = 3.39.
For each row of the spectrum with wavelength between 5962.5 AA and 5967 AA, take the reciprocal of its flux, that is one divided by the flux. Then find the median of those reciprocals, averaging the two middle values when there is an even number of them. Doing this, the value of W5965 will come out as 0.289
